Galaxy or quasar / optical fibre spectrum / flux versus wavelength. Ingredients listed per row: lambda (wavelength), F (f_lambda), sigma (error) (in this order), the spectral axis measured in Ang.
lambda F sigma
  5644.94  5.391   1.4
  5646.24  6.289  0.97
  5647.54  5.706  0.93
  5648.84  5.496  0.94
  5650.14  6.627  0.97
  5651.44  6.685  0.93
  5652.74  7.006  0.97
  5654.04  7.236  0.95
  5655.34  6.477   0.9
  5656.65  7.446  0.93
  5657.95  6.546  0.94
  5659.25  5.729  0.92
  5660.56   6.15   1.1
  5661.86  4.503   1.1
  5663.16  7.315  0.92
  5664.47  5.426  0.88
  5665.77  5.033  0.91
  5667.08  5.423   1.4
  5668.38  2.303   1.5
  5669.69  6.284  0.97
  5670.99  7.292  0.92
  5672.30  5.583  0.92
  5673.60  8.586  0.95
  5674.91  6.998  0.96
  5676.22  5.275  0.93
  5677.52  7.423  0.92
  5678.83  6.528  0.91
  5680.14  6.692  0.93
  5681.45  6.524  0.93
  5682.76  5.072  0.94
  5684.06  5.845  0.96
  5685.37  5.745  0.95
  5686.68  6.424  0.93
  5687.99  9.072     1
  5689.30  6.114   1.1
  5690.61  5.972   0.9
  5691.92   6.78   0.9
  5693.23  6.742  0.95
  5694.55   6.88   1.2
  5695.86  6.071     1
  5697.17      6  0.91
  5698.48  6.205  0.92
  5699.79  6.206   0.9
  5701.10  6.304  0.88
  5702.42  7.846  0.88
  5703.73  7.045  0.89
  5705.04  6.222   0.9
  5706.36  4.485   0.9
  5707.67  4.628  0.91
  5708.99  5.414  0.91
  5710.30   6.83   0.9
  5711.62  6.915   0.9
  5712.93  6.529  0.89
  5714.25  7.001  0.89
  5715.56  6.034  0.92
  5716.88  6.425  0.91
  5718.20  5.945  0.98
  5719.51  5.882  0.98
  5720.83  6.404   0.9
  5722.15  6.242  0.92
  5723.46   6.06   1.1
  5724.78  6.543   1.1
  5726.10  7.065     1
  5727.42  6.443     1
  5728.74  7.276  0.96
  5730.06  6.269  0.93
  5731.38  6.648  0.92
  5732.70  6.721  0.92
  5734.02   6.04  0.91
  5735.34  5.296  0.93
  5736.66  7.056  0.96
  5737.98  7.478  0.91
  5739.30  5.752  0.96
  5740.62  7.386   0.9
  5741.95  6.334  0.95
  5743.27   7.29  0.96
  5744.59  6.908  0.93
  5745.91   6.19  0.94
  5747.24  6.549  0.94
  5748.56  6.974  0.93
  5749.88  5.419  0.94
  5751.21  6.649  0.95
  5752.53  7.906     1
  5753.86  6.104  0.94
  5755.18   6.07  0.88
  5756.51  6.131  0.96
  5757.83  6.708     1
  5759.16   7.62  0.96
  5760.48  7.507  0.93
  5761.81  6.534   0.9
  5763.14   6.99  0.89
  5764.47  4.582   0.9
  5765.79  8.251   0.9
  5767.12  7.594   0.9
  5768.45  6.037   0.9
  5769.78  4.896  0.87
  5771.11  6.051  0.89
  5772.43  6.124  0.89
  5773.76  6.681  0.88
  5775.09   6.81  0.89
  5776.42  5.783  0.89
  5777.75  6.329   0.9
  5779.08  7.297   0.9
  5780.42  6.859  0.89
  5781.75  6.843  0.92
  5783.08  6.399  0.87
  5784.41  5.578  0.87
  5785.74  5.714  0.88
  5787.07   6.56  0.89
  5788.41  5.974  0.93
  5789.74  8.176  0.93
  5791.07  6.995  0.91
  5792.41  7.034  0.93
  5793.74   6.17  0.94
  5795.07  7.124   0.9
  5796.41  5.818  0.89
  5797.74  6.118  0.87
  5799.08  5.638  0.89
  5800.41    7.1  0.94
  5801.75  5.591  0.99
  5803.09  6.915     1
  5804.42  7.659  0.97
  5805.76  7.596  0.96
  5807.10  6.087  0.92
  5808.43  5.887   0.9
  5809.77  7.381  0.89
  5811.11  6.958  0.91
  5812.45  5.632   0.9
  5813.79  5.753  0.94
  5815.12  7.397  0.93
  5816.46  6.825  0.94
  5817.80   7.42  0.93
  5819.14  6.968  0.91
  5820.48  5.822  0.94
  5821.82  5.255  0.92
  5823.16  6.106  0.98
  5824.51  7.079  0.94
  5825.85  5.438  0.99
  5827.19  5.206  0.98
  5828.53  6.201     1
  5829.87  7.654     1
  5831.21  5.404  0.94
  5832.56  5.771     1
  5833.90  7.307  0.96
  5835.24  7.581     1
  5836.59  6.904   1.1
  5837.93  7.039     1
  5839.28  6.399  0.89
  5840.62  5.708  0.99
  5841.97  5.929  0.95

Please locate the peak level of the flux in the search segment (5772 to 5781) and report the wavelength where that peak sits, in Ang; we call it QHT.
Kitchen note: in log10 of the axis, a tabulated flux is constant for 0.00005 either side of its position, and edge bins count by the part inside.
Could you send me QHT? 5779.08 Ang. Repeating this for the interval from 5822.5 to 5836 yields 5829.87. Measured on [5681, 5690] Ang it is 5687.99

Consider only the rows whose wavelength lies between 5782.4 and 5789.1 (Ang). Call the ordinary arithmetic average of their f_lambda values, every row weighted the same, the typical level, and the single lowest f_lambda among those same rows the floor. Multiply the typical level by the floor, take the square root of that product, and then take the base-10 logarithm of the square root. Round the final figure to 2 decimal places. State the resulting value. 0.76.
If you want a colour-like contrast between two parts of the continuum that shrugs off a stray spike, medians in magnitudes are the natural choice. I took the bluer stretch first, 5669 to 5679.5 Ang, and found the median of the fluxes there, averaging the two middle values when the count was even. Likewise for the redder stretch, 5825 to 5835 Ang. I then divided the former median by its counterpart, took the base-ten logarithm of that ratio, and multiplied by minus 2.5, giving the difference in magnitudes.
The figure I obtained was -0.17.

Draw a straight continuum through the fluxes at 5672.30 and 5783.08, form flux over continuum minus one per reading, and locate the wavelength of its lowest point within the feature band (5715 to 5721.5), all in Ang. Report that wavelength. 5719.51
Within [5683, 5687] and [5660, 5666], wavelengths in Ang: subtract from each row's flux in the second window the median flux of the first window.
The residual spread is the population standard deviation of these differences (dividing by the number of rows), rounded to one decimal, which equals 1.0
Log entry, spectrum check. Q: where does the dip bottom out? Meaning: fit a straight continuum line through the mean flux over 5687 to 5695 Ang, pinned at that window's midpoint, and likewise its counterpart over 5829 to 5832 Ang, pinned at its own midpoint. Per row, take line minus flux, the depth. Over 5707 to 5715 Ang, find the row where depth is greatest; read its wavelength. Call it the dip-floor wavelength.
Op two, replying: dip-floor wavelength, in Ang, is 5707.67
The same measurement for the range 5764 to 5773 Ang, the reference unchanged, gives 5764.47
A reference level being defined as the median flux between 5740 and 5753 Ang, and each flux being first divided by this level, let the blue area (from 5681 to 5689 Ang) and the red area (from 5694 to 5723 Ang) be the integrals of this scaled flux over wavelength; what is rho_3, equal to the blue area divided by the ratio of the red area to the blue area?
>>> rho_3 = 2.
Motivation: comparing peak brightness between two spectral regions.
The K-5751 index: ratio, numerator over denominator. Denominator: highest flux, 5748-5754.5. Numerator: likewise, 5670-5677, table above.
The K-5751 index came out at 1.09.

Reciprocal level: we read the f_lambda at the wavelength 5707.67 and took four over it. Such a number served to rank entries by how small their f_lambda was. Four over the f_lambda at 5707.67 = 0.86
